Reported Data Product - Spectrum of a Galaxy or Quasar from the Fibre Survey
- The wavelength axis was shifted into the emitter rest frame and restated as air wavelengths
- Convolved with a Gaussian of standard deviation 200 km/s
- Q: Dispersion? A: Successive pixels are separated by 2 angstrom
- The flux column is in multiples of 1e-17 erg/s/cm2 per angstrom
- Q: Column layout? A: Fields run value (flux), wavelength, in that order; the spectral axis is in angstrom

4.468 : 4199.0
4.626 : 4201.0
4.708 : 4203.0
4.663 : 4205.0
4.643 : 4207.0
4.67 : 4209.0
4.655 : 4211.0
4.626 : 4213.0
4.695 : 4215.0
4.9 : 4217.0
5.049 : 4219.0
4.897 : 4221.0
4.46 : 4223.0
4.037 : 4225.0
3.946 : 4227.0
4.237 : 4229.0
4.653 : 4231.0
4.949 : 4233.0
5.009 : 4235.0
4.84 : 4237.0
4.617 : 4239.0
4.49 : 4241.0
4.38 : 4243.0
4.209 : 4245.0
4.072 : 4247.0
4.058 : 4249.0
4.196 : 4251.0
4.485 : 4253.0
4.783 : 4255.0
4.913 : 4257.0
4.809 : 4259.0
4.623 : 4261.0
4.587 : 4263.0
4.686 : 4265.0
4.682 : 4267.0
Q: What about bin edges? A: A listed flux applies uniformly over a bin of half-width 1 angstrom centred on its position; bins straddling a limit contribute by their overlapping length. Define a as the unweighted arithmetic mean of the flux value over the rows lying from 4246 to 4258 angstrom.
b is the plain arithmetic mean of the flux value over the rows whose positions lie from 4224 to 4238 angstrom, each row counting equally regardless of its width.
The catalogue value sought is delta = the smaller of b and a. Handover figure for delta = 4.418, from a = 4.4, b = 4.52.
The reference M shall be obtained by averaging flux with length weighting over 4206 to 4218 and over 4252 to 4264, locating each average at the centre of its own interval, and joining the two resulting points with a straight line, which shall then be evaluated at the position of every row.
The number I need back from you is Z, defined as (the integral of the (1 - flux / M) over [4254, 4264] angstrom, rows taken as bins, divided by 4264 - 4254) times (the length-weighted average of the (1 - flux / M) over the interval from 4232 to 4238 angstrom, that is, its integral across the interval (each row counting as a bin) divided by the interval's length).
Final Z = 0.0005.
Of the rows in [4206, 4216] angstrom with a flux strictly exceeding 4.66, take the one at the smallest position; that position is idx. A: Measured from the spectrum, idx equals 4209.0 angstrom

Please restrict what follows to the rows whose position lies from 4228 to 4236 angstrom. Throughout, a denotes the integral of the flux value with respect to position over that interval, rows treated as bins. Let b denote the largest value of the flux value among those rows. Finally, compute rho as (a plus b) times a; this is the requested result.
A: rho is 1610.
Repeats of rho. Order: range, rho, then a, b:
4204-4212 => 1562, 37.3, 4.67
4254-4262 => 1651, 38.3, 4.913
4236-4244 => 1521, 36.7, 4.84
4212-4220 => 1680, 38.5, 5.049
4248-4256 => 1396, 35.0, 4.783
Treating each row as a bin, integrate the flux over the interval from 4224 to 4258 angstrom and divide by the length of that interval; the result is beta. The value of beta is 4.46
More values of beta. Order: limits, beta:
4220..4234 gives 4.45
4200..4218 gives 4.69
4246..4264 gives 4.50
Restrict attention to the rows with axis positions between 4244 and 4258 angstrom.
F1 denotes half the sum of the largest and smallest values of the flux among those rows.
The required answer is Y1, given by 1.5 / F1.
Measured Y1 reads 0.334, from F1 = 4.49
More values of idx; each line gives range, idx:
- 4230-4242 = 4233.0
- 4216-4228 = 4217.0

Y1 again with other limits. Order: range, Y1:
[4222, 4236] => 0.335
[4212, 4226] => 0.330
